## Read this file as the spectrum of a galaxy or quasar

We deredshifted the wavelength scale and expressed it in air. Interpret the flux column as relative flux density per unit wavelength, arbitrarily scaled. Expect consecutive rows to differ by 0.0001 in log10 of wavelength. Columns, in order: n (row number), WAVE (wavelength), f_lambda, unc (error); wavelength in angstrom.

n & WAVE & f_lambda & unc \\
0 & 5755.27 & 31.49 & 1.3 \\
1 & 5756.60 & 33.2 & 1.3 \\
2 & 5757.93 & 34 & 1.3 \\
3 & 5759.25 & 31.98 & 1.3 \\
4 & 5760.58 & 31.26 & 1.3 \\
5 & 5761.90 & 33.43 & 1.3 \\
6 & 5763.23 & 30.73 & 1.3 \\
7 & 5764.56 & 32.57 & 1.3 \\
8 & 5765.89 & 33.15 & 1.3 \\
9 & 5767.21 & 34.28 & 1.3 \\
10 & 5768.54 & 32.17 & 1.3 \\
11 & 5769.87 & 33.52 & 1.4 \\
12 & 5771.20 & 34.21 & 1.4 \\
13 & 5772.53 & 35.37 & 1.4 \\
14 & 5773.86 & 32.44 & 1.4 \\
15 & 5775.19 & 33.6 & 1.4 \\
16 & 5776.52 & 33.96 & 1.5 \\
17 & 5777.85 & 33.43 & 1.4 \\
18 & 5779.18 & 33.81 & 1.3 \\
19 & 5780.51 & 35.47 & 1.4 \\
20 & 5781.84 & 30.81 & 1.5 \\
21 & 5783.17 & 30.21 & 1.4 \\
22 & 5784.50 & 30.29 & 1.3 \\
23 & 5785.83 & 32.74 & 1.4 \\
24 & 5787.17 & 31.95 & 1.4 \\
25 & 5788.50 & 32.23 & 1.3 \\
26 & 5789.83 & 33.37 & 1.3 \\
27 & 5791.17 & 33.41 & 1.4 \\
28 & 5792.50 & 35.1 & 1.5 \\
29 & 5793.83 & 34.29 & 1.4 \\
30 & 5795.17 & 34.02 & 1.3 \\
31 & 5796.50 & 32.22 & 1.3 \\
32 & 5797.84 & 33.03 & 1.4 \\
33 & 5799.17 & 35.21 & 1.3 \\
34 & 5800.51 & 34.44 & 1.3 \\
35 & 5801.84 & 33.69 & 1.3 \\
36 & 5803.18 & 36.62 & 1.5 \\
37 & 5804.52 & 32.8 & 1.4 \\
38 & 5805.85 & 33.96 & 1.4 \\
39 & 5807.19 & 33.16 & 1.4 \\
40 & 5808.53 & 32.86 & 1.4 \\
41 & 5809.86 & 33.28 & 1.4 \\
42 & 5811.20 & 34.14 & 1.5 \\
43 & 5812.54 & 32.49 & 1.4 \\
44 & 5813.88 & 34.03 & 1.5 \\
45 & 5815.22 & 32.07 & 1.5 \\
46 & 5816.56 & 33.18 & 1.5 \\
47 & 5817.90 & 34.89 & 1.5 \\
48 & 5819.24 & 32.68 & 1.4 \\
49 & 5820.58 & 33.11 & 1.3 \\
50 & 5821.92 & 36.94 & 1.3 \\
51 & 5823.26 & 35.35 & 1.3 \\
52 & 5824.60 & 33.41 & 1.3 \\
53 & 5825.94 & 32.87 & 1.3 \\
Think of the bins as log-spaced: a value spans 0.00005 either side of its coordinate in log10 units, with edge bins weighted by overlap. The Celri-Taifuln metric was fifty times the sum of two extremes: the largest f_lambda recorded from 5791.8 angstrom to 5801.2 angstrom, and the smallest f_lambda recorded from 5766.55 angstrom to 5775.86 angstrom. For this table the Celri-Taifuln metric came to 3369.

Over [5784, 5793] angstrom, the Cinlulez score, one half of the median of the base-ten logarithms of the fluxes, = 0.758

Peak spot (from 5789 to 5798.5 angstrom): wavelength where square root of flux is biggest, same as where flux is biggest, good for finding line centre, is 5792.50 angstrom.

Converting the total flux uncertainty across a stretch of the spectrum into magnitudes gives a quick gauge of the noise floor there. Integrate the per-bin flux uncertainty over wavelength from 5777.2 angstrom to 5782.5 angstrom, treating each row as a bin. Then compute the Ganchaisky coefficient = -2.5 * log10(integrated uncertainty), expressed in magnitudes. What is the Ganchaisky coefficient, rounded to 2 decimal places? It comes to -2.18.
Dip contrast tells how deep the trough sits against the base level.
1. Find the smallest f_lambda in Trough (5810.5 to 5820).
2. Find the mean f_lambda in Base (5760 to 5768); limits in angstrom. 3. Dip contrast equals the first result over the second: 0.98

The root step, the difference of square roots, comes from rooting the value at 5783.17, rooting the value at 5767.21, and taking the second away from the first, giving -0.36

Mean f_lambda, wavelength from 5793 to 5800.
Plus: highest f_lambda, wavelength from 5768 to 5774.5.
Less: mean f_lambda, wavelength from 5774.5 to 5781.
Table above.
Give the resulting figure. 35.1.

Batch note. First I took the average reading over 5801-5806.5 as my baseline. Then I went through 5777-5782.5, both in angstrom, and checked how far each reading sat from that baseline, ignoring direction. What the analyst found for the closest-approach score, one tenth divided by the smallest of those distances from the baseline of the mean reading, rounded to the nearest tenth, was 0.2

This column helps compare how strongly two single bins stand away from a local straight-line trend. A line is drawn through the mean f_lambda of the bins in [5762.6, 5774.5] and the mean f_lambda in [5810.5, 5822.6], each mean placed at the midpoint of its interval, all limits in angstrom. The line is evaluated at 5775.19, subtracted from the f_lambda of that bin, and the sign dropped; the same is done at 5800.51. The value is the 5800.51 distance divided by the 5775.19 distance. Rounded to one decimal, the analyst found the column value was 2.5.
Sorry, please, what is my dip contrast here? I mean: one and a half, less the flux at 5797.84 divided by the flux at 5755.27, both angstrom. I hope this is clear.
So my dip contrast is 0.451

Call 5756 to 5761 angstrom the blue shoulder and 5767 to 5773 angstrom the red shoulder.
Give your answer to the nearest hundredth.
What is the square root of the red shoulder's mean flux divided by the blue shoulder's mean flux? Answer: 1.02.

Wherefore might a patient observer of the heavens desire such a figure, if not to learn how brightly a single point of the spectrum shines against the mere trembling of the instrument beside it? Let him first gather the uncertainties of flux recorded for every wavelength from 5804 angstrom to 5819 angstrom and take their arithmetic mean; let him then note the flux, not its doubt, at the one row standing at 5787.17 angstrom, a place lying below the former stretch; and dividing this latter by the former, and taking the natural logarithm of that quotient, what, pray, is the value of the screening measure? 3.096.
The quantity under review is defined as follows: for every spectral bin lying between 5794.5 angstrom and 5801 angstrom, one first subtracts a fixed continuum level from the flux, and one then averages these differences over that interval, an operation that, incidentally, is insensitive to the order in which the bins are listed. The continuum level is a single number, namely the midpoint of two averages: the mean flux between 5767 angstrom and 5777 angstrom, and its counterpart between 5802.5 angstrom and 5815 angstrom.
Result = 0.1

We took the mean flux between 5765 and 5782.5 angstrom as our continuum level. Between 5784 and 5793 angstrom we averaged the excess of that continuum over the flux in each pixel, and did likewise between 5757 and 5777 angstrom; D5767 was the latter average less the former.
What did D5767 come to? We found -0.4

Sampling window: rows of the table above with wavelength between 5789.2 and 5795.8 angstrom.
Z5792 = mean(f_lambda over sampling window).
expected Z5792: 34.0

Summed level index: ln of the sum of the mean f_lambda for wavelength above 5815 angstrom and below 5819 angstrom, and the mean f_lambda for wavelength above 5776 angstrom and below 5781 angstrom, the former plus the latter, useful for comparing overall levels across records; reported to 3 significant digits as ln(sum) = 4.21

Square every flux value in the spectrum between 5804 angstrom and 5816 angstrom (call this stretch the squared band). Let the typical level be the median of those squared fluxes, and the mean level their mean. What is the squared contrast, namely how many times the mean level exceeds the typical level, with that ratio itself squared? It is 1.01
